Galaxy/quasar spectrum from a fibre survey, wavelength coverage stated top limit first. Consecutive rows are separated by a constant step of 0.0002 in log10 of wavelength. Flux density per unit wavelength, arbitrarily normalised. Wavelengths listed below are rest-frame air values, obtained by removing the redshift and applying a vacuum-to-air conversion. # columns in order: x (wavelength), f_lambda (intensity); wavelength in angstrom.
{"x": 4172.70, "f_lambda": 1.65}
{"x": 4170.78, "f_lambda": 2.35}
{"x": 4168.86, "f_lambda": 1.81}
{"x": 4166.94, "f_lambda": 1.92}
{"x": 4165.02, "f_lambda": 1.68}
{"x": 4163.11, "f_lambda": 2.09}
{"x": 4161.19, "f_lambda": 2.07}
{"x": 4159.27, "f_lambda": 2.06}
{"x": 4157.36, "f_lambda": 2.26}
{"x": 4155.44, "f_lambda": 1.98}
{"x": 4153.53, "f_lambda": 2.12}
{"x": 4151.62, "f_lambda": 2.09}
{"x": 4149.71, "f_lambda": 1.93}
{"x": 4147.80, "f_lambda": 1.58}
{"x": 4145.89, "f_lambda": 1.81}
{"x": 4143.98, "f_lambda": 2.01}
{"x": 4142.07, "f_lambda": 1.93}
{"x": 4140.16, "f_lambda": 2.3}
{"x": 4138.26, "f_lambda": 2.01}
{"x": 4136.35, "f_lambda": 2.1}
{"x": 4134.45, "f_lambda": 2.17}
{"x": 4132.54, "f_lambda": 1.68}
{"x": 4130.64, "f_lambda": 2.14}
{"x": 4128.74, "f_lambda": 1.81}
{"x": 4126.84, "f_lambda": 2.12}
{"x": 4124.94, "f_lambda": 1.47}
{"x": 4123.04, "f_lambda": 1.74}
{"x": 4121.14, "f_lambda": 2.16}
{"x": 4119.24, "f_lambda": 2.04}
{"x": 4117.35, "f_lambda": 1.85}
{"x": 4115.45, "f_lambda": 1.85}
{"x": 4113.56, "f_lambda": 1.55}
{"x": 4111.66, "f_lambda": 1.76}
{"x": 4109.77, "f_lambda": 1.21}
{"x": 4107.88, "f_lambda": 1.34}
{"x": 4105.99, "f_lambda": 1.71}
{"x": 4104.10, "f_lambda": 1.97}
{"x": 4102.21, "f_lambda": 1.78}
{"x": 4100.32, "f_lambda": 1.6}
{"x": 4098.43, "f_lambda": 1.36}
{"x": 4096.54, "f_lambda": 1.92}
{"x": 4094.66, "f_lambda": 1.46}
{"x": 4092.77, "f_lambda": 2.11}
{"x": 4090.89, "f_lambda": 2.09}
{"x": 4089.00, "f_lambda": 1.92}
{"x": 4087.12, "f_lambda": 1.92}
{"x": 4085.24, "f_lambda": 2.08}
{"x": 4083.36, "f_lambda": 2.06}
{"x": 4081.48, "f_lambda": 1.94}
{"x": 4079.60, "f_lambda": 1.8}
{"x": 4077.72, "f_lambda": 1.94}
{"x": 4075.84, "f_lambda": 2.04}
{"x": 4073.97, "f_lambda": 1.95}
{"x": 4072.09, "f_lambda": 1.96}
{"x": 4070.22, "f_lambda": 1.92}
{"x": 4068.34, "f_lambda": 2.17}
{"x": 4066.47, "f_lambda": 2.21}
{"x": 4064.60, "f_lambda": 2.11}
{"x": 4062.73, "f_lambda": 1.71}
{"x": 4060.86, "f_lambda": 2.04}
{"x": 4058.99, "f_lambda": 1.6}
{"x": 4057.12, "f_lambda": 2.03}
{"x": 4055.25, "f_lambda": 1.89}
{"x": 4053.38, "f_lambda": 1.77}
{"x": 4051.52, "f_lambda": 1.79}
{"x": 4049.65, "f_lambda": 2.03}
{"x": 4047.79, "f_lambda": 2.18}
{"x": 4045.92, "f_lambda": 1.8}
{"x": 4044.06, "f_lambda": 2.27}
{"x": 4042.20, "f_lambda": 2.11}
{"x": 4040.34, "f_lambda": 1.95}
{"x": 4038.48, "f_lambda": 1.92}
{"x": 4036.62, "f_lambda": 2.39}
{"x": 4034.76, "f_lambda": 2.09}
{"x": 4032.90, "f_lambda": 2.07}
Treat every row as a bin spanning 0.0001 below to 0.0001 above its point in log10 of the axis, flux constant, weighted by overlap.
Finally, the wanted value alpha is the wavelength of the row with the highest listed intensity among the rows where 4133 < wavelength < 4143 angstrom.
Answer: 4140.16 angstrom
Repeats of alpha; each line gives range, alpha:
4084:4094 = 4092.77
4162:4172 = 4170.78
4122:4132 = 4130.64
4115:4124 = 4121.14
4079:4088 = 4085.24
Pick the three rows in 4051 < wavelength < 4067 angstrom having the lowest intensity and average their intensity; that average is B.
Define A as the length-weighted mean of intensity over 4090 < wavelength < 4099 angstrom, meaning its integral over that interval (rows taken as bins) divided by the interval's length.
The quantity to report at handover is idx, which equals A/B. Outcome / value 1.07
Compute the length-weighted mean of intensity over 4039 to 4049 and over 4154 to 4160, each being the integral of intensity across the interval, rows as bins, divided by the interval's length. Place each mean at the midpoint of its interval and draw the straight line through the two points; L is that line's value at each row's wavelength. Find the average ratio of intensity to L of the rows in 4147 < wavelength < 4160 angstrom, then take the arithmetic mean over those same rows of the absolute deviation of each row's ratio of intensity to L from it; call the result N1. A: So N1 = 0.07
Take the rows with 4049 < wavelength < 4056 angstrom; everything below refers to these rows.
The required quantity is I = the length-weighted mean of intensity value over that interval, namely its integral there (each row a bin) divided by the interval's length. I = 1.86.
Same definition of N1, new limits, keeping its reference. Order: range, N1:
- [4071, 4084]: 0.03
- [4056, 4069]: 0.09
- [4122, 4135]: 0.11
